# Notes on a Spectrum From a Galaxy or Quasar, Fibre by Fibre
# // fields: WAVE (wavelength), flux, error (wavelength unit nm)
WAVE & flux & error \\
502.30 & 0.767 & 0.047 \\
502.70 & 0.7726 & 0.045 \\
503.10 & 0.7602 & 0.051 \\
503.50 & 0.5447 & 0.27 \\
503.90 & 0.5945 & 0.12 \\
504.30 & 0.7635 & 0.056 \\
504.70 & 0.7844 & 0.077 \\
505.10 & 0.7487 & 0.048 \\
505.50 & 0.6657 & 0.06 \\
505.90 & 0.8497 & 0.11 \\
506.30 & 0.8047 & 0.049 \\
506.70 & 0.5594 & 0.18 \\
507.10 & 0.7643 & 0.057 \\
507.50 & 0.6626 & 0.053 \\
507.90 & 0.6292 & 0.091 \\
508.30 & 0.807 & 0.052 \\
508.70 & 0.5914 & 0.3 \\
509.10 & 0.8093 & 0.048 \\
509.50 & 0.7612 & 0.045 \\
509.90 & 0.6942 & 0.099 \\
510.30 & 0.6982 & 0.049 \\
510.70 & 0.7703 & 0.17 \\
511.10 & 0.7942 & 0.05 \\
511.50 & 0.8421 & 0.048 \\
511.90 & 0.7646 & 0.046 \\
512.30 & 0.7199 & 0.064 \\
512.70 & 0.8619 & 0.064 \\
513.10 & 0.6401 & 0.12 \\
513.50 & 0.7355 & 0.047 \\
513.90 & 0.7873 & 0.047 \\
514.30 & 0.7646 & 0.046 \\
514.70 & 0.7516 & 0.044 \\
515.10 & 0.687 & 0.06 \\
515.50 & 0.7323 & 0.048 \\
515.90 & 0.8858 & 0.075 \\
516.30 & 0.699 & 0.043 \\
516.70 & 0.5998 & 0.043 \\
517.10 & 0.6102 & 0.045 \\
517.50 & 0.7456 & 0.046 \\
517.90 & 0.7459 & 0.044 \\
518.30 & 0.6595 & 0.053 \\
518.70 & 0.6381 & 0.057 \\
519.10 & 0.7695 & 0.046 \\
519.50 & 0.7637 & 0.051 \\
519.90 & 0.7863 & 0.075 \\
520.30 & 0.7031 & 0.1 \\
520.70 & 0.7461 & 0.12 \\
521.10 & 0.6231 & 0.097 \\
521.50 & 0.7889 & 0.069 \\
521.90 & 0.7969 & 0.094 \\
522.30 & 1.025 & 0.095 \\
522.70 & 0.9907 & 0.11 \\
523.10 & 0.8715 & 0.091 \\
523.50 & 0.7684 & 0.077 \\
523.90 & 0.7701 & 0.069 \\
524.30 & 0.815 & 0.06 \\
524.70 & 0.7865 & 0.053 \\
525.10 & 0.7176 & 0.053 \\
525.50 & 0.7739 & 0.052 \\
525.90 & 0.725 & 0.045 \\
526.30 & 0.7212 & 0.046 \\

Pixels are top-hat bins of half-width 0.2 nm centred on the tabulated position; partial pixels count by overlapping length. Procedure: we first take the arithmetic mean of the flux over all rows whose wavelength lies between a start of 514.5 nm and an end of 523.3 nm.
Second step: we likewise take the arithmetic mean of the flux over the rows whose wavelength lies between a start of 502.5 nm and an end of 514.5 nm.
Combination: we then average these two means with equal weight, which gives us 0.743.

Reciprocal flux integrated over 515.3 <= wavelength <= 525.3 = 13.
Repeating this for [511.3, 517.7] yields 9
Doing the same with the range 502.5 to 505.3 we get 4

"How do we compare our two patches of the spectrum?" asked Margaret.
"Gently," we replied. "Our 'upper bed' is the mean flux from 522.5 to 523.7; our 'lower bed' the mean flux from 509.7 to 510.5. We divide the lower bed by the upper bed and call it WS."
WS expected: 0.79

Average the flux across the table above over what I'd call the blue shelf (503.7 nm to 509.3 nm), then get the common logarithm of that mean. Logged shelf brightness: -0.145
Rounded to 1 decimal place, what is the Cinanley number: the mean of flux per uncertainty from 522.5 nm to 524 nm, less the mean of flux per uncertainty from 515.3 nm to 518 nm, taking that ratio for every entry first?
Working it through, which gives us -4.9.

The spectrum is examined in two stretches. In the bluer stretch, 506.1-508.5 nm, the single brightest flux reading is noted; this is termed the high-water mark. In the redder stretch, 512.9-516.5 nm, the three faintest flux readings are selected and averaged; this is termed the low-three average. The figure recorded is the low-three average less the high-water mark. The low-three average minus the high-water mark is -0.132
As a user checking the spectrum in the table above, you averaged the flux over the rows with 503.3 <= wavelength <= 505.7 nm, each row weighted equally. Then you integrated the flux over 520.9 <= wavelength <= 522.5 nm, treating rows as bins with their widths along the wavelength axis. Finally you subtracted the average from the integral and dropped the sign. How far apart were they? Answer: 0.6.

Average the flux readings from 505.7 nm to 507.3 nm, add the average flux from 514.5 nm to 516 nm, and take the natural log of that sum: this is 0.41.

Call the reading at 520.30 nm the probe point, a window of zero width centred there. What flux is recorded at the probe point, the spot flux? 0.7031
